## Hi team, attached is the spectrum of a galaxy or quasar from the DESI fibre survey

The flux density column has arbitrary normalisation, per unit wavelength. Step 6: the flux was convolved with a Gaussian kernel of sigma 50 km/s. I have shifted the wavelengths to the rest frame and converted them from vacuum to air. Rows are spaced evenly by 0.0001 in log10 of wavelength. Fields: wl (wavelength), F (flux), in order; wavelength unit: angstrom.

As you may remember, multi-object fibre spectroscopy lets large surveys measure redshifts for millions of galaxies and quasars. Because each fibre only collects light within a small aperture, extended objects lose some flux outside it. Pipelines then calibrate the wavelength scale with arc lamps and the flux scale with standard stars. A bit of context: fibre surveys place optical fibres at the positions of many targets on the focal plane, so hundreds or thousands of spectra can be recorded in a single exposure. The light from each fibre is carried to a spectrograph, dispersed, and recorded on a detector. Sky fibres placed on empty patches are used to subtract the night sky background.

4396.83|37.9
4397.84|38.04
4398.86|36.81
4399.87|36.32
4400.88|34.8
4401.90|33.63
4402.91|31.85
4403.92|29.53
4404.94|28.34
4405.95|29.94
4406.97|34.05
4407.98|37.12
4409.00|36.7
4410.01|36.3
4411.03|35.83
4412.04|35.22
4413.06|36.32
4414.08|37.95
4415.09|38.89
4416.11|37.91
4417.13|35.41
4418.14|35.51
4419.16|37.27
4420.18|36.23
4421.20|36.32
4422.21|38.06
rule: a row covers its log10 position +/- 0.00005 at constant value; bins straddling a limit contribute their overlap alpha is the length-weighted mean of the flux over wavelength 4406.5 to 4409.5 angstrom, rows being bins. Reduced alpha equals 36.0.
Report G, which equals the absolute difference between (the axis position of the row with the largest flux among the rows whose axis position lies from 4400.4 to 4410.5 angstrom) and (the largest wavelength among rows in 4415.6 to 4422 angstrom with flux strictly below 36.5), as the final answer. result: 13.2 angstrom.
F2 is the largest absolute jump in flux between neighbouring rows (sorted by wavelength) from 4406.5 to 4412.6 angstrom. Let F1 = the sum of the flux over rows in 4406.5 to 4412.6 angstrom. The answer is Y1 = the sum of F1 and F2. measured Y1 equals 218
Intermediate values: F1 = 215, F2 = 3.1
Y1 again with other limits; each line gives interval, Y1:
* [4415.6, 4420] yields 149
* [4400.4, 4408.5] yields 263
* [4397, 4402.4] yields 181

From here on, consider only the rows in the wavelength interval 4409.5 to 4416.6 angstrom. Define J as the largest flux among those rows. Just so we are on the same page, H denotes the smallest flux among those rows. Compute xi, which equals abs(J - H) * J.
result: 143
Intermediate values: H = 35.22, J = 38.89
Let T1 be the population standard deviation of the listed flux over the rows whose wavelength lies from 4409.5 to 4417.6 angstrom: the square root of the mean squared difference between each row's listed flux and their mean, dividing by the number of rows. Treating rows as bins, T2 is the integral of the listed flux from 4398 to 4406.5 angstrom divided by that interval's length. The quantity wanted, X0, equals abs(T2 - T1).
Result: 31.6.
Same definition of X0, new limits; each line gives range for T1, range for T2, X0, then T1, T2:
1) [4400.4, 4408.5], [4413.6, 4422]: 34.2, 2.8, 37.0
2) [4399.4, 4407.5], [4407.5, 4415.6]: 34.1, 2.7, 36.8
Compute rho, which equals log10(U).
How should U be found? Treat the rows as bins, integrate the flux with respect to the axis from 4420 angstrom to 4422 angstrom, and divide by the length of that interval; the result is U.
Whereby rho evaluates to 1.56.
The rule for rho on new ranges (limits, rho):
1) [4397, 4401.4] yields 1.56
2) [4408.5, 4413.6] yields 1.56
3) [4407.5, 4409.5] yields 1.57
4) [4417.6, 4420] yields 1.56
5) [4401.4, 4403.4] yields 1.52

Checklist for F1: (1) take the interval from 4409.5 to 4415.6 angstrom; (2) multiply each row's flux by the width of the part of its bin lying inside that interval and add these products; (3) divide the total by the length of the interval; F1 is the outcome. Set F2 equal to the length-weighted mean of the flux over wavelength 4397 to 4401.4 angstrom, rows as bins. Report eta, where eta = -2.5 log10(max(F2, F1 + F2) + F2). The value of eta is -5.10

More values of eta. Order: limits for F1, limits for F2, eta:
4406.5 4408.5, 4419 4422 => -5.09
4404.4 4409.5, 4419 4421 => -5.07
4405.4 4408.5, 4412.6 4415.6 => -5.09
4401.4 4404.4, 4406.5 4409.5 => -5.04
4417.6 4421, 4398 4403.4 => -5.06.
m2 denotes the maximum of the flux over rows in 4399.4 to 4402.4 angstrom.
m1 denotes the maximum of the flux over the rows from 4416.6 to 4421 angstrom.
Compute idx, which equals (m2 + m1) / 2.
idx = 36.8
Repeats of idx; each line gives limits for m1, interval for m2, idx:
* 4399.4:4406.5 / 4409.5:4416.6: 37.6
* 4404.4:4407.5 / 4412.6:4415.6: 36.5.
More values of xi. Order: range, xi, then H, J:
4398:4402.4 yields 117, 33.63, 36.81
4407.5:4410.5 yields 30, 36.3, 37.12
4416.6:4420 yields 69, 35.41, 37.27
